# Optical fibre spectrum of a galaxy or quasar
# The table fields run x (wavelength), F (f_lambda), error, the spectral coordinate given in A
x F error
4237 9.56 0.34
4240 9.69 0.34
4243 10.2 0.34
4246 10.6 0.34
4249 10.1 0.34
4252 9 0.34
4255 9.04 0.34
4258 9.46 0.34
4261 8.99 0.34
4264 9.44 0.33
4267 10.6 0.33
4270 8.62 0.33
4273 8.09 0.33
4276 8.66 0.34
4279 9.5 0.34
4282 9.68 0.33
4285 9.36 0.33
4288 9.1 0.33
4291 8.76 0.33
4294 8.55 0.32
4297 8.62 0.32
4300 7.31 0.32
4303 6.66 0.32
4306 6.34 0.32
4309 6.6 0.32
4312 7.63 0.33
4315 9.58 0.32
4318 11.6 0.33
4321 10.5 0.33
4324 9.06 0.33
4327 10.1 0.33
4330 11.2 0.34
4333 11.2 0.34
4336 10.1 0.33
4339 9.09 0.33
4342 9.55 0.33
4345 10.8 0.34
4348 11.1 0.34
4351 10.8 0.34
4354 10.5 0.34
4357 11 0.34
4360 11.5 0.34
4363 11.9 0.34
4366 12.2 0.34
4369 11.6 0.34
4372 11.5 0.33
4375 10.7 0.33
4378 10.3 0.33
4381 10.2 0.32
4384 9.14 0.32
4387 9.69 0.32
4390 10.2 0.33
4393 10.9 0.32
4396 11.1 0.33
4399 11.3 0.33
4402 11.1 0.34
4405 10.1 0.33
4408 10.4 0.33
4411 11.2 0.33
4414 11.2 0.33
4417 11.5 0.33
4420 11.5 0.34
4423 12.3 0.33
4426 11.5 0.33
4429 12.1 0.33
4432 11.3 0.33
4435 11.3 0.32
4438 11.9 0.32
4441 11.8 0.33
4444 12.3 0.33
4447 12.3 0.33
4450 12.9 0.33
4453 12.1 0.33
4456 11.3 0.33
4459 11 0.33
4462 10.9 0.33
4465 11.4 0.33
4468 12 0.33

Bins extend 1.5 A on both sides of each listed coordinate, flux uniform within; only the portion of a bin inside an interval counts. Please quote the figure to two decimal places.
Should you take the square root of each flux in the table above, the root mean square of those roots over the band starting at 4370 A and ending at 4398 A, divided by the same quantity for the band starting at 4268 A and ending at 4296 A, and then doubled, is 2.16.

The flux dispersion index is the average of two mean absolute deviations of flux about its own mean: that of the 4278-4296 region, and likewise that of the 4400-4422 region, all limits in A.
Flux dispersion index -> 0.39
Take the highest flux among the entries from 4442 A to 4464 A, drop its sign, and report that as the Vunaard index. 12.9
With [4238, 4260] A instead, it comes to 10.6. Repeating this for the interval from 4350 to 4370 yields 12.2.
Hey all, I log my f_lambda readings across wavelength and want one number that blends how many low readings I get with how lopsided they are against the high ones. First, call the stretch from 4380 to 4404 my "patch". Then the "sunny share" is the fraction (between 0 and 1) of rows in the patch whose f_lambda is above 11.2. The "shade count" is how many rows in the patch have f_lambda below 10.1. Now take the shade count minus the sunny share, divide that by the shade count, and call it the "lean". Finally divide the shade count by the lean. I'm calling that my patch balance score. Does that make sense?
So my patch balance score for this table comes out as 2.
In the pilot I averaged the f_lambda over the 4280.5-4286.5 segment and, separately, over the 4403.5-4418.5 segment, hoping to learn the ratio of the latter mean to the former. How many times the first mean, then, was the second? 1.14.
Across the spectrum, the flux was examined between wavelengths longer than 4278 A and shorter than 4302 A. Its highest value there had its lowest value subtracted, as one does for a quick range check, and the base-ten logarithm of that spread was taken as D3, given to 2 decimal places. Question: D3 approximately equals 0.37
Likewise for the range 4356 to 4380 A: 0.28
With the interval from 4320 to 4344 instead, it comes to 0.33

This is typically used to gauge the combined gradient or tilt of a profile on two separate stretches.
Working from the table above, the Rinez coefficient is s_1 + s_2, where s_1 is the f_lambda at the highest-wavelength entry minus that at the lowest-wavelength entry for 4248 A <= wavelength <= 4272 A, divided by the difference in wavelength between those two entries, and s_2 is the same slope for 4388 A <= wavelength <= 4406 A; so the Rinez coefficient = -0.08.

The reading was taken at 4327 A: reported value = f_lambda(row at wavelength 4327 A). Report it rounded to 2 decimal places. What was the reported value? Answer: 10.10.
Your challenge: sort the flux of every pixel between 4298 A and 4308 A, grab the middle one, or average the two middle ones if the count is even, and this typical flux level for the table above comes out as 6.7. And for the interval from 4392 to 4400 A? 11.1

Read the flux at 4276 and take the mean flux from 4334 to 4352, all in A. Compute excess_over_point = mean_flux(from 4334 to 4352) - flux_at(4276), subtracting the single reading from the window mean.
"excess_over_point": 1.6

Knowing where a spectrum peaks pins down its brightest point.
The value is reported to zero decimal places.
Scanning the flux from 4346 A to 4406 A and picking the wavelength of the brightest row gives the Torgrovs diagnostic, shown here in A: 4366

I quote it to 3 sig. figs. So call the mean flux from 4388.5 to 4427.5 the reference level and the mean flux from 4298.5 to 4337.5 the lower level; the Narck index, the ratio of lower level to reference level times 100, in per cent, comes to 81.7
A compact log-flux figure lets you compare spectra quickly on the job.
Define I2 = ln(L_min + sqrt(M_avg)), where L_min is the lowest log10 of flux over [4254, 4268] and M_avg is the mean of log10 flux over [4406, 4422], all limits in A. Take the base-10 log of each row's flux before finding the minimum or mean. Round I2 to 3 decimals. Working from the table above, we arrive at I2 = 0.682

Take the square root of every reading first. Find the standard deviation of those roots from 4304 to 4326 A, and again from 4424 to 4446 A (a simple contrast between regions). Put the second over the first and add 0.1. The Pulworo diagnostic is 0.3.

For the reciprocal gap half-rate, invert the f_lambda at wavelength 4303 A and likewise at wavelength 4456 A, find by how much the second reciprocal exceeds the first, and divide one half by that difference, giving -8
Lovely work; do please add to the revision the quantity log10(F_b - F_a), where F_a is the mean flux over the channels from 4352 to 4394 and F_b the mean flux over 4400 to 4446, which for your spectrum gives -0.20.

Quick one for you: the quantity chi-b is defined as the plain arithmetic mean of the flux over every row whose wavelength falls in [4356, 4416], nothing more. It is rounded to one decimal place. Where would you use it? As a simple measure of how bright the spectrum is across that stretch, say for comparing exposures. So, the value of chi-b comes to 10.9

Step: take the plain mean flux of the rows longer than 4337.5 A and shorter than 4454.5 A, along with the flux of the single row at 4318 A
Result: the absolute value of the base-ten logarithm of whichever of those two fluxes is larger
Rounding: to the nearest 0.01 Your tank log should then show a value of 1.06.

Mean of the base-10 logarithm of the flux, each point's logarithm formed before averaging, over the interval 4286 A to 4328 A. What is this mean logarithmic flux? 0.93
